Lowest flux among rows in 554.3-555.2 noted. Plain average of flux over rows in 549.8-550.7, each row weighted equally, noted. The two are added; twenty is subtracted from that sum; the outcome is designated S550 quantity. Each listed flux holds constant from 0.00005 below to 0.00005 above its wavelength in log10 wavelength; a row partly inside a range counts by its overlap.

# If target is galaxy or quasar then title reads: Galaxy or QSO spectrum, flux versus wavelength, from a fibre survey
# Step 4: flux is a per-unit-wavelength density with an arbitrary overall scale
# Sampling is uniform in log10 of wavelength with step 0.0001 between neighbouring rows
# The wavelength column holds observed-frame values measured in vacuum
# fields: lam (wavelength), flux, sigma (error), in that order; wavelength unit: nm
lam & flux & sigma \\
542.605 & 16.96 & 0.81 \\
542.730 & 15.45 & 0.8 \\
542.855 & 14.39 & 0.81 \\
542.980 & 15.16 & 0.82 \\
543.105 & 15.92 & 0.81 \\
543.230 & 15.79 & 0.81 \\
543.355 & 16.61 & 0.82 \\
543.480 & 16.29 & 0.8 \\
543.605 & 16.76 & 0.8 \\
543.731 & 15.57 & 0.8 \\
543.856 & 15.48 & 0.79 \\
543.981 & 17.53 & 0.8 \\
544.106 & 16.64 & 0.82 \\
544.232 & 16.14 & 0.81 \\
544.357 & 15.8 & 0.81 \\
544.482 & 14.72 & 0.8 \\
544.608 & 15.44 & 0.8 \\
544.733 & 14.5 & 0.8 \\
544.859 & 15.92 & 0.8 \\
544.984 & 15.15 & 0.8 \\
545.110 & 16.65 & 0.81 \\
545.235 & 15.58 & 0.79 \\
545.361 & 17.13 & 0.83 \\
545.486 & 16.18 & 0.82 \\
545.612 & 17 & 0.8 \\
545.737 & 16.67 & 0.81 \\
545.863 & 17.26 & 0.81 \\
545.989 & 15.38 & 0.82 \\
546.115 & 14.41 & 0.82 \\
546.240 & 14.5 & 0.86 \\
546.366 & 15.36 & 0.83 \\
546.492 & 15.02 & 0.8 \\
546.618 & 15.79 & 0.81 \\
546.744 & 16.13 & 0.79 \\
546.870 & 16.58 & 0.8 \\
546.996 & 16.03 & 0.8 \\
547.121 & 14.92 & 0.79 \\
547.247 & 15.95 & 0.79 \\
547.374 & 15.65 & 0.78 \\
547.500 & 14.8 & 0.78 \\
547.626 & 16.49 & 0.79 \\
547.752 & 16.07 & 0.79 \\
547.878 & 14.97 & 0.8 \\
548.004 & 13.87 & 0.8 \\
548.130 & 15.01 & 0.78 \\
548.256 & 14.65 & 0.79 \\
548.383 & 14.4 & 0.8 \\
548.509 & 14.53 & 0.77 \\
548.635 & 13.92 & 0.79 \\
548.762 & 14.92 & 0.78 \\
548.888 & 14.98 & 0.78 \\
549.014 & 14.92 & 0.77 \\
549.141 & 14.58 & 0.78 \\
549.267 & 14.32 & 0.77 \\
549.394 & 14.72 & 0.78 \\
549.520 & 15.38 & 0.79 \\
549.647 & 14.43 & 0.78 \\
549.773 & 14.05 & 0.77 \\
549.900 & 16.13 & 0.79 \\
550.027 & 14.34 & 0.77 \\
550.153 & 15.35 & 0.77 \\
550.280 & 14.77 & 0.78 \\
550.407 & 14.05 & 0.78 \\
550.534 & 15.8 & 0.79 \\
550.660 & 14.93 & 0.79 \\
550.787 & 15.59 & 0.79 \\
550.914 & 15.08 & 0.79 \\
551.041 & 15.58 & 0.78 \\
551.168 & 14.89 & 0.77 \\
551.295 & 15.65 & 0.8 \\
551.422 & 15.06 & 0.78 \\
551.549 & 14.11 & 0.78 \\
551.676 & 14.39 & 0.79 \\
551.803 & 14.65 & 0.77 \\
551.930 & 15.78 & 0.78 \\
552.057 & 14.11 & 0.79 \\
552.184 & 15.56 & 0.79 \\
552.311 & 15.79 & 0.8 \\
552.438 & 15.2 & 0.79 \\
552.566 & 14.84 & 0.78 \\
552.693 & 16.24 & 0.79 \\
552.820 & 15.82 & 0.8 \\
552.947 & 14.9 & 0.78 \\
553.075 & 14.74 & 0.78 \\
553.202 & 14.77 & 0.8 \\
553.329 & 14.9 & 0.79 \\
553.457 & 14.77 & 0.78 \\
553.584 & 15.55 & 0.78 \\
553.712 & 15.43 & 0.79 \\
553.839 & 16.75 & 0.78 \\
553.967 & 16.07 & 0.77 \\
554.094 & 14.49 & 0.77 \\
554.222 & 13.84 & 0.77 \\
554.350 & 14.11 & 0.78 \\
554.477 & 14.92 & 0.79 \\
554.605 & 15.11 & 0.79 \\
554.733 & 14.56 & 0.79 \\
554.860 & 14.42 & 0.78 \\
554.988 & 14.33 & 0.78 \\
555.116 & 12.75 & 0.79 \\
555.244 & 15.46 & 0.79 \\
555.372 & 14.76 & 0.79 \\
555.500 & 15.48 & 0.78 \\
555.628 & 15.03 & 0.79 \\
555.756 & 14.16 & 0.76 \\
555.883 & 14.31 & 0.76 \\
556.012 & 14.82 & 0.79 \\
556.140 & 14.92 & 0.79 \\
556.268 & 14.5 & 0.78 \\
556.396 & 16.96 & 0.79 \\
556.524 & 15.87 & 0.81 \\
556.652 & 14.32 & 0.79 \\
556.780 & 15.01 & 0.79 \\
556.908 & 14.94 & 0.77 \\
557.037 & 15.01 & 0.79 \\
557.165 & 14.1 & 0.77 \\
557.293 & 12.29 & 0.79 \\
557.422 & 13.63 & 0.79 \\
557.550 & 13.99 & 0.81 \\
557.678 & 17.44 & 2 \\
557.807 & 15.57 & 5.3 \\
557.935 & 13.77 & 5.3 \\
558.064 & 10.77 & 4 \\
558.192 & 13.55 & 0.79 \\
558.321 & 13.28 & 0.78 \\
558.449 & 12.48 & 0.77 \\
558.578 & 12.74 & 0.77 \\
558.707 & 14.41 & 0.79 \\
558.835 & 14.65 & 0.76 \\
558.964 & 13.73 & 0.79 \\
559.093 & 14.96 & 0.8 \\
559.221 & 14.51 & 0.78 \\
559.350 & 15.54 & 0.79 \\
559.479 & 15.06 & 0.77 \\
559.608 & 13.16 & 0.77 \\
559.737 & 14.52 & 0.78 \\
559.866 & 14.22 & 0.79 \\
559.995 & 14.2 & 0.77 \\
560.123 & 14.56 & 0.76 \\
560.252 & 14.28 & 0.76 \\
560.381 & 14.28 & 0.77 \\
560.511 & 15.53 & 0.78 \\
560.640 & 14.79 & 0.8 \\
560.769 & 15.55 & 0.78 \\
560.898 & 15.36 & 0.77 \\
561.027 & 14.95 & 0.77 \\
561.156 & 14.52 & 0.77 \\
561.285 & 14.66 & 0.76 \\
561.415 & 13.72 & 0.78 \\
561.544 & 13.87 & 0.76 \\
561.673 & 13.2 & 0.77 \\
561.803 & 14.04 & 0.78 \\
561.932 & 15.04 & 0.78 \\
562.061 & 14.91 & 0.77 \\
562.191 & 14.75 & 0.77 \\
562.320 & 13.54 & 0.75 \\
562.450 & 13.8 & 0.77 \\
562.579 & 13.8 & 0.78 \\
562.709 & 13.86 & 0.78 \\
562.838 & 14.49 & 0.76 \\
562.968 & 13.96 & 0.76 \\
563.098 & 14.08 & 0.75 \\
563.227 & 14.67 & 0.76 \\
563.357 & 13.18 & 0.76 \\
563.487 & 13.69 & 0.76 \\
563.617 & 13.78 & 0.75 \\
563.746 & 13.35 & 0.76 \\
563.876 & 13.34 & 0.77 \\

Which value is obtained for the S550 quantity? 7.8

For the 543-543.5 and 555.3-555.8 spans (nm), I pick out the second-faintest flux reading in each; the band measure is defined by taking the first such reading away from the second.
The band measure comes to -1.16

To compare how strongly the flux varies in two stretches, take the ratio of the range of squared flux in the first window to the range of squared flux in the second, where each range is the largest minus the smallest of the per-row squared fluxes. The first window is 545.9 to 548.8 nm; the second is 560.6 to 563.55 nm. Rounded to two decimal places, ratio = 1.21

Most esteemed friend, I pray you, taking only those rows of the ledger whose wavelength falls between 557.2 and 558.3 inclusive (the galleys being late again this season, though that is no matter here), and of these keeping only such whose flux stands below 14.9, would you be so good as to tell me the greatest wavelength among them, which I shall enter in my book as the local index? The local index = 558.192 nm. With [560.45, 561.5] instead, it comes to 561.415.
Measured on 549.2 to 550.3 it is 550.280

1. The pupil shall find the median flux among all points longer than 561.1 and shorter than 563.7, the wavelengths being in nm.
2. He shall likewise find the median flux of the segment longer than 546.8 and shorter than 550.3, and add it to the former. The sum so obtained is 28.8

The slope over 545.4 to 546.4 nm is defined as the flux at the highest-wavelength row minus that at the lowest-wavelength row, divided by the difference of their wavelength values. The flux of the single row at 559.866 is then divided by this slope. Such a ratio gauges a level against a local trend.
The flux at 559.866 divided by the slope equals -15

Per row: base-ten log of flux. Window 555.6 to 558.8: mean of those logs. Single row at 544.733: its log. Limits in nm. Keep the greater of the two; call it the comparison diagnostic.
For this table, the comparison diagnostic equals 1.161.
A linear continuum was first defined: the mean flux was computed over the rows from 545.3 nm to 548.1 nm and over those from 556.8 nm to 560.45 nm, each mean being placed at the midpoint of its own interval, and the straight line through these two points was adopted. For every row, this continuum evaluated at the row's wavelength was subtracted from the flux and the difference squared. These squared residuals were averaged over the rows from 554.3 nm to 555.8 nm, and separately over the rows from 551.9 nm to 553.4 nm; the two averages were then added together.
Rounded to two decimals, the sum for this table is 0.93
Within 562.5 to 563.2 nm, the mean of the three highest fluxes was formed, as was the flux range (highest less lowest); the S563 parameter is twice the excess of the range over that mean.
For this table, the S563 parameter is -27.0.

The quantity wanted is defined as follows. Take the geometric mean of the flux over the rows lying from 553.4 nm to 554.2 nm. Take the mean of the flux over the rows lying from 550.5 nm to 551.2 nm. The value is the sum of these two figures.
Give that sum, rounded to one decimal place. 30.8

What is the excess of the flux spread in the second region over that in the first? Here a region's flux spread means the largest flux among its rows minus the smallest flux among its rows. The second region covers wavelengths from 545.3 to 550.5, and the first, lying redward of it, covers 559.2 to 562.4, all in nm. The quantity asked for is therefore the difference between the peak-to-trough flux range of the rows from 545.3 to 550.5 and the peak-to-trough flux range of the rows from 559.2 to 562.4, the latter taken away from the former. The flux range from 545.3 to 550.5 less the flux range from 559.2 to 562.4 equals 1.0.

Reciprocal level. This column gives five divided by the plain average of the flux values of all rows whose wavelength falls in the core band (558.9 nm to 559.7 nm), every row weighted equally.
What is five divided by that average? 0.345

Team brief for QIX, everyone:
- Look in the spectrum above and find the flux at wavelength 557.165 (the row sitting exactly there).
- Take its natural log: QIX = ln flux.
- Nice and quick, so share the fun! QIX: 2.65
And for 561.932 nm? 2.71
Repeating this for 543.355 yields 2.81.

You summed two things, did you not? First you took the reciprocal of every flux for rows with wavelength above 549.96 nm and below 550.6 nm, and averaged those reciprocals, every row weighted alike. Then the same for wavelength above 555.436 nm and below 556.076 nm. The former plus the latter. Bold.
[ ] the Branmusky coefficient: 0.135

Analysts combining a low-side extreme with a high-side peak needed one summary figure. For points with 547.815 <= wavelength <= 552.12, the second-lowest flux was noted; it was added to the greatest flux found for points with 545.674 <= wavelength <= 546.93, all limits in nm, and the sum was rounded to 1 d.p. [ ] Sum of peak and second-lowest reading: 31.2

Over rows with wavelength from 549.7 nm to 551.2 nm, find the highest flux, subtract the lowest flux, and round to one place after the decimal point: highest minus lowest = 2.1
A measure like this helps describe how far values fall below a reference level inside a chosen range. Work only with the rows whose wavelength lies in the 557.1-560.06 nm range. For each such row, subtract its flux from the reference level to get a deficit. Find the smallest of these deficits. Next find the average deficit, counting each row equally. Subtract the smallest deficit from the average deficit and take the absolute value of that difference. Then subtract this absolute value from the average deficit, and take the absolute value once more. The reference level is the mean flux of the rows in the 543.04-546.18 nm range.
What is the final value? 1.4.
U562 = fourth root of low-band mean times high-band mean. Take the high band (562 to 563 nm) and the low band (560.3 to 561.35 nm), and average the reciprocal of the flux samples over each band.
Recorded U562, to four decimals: 0.2624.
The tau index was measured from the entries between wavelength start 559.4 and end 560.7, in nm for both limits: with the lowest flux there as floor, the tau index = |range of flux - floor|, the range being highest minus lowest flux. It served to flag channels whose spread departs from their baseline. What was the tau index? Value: 10.8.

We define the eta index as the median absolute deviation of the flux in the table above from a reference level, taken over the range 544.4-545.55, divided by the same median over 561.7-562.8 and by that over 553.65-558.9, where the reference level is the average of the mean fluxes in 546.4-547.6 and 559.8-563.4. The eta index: 0.8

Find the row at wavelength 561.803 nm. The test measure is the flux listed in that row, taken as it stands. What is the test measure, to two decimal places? 14.04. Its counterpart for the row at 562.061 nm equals 14.91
